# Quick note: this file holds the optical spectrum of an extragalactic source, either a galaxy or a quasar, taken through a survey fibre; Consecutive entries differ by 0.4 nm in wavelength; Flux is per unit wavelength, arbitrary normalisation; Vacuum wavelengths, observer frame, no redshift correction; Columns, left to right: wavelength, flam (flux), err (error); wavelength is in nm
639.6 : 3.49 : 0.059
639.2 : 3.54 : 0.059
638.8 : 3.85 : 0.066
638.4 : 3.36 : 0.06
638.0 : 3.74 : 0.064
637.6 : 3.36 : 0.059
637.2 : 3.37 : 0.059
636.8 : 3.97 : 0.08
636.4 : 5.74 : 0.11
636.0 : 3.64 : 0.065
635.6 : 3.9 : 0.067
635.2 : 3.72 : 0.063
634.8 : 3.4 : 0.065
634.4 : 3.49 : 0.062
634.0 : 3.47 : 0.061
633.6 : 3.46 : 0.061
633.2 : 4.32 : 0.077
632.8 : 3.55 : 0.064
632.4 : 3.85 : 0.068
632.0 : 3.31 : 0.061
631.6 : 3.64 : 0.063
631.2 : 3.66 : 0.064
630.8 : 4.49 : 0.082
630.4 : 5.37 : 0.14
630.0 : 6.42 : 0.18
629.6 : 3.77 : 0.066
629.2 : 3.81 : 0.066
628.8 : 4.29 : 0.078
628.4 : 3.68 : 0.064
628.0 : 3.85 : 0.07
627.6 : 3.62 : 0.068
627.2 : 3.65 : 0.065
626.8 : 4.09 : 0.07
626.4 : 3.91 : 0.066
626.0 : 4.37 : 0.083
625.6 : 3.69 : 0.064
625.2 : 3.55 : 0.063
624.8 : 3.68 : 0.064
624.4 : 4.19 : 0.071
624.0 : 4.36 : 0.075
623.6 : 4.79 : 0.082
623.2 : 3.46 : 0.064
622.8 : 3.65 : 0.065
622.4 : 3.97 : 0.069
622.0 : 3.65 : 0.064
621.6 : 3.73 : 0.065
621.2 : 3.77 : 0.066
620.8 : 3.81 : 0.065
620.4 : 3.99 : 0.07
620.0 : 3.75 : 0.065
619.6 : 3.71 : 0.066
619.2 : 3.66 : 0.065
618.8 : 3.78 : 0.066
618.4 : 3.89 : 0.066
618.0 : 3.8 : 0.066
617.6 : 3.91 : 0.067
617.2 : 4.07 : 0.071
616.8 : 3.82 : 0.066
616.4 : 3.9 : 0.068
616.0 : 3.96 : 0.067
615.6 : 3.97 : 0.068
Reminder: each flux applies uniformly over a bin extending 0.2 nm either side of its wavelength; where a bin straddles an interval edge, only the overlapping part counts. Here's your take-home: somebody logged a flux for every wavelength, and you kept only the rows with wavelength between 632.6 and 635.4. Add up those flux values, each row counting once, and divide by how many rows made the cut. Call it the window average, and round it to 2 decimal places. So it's 3.63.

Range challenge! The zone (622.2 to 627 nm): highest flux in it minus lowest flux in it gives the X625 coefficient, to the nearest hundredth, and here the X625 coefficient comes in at 1.33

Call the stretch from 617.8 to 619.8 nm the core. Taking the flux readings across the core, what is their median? 3.780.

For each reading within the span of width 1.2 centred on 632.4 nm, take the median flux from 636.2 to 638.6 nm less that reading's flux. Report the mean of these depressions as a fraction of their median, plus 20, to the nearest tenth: 17.0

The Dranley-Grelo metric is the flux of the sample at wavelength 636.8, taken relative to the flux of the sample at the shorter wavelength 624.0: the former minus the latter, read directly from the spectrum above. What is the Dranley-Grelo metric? -0.4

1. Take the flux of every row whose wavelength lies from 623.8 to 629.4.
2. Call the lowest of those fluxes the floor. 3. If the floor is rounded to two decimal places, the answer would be 3.55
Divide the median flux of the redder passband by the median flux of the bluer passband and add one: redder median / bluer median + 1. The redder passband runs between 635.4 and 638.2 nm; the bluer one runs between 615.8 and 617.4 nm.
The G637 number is 1.952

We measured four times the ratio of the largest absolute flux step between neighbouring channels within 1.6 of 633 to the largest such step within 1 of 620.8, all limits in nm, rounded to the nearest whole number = 14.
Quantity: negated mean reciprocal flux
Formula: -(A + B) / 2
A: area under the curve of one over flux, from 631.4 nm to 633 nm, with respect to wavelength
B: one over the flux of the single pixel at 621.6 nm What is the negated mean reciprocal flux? -0.36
